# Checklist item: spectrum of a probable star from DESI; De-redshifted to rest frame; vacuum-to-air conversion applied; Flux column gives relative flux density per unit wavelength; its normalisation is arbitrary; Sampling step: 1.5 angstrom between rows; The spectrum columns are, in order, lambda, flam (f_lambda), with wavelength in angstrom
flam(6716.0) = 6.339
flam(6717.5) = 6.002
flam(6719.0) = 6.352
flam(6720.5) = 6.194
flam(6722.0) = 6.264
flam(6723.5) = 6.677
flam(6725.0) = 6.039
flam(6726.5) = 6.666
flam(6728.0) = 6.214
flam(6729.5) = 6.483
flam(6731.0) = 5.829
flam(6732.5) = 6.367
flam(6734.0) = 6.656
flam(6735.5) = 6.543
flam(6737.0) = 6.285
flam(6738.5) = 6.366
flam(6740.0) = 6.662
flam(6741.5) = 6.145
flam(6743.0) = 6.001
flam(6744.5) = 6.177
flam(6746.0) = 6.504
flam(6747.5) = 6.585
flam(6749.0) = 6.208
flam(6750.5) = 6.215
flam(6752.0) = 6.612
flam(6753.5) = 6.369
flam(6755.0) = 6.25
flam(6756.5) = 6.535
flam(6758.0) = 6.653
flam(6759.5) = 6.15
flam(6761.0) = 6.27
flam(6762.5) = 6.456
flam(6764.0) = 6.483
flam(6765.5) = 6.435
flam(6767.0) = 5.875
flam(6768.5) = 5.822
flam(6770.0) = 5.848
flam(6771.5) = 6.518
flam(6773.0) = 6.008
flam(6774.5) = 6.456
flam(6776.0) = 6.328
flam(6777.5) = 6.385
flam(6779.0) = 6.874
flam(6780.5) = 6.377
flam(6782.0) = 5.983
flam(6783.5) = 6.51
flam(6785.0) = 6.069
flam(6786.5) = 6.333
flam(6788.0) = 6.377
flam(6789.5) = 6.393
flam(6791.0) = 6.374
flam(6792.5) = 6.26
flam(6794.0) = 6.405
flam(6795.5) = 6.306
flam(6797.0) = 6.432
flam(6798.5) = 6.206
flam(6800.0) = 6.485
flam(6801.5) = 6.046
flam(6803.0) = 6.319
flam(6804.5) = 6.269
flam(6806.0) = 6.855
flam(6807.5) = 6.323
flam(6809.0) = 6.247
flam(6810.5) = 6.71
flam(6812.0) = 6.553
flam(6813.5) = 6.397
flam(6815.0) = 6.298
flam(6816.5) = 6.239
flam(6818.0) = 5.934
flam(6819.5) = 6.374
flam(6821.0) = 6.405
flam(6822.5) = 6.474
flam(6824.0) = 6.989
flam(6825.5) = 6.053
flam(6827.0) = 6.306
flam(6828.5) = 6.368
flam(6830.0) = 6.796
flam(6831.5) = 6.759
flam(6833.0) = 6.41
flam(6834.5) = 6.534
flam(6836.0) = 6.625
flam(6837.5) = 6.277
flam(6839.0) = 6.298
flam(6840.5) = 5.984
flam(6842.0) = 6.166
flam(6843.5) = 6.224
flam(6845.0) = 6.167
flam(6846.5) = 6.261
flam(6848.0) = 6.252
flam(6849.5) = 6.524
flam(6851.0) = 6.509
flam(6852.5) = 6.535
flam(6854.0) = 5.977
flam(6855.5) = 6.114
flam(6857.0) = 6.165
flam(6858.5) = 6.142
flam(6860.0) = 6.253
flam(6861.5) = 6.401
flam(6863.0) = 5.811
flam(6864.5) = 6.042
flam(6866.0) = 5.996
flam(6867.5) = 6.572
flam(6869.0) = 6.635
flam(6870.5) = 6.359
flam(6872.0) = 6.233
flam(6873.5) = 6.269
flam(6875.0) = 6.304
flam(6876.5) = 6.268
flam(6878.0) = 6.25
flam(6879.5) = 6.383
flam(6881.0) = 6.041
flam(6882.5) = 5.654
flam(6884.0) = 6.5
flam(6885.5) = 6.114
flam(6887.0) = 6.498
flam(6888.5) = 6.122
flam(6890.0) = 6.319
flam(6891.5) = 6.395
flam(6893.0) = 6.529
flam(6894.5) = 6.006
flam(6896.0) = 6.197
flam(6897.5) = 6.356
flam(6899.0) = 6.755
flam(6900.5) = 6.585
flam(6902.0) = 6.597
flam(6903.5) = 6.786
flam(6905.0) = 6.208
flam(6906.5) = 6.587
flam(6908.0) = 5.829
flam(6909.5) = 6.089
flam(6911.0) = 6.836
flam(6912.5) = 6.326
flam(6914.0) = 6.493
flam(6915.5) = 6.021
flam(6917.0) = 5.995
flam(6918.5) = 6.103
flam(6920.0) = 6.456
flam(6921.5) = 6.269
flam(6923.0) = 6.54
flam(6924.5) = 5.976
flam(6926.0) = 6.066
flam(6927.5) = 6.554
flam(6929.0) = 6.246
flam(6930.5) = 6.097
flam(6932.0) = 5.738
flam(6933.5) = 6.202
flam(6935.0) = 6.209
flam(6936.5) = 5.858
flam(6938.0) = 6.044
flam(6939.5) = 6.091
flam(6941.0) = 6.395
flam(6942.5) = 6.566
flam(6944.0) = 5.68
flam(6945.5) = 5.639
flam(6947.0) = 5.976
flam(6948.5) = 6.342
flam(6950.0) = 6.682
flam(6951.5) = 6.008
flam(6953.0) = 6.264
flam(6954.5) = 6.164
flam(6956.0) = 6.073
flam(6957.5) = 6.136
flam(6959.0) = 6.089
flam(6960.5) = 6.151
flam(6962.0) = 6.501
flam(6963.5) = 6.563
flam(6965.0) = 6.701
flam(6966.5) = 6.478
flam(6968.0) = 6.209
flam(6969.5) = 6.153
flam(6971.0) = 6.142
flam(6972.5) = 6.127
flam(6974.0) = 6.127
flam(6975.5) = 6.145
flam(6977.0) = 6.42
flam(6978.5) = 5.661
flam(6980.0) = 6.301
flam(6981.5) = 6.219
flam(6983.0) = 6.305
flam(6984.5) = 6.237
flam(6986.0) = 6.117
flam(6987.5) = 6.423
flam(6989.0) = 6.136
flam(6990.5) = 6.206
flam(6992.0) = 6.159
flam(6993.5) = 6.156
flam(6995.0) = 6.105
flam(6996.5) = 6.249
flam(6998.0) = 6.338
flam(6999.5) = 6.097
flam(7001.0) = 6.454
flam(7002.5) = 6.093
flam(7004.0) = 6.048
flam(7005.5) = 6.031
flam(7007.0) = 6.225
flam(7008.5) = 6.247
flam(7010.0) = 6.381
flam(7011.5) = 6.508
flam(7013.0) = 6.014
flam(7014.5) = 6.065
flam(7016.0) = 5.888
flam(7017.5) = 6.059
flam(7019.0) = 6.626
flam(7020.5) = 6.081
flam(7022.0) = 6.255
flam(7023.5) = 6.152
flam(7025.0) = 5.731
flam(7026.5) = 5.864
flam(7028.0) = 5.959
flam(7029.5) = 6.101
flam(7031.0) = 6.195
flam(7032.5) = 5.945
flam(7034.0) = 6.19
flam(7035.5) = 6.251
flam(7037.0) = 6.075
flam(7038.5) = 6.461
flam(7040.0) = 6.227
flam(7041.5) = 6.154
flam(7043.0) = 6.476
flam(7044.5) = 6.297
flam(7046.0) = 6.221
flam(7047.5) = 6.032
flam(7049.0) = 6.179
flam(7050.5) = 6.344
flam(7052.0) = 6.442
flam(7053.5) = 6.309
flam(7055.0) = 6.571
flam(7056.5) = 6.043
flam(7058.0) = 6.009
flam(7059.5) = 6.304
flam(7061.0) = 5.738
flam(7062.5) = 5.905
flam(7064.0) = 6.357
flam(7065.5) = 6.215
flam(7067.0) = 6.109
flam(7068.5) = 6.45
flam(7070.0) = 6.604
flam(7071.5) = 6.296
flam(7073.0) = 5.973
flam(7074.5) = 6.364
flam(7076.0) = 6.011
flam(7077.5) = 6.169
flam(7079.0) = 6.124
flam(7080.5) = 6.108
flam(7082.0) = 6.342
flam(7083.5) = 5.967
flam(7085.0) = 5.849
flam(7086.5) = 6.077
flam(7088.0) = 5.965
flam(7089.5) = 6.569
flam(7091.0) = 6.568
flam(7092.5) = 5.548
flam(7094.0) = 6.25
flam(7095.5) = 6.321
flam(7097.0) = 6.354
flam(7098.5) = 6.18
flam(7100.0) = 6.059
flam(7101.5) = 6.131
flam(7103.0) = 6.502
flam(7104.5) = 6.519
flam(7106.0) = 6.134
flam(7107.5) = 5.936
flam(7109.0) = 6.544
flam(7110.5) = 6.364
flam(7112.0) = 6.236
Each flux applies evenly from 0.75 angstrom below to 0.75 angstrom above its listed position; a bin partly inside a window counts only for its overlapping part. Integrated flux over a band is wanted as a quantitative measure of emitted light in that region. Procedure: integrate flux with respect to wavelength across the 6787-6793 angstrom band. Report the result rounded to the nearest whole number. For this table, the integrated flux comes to 38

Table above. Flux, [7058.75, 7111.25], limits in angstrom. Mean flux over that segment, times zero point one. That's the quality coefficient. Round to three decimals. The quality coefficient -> 0.620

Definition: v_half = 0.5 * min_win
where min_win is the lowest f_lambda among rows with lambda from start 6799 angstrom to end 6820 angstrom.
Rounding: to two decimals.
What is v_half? 2.97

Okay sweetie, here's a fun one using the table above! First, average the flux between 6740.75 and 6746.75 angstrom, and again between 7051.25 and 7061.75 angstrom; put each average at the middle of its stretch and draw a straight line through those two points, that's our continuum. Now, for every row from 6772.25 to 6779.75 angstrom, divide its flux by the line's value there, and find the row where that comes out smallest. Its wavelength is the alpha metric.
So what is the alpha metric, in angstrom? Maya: 6773.0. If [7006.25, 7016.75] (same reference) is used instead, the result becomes 7016.0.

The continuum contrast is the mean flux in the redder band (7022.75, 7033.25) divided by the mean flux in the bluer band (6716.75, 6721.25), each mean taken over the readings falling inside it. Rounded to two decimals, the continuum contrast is 0.97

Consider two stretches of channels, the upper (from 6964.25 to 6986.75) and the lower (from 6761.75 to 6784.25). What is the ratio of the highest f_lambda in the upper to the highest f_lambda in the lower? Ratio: 0.97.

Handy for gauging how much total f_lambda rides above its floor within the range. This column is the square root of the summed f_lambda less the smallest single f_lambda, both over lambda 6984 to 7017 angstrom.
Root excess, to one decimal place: 11.4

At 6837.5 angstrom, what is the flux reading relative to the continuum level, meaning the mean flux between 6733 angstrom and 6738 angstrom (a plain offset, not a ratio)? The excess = -0.2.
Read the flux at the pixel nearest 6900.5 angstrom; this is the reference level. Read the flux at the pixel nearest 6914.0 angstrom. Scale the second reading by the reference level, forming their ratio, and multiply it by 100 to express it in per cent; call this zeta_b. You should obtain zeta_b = 99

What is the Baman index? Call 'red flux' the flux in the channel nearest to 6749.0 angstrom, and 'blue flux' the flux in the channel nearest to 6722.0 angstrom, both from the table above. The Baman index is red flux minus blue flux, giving -0.1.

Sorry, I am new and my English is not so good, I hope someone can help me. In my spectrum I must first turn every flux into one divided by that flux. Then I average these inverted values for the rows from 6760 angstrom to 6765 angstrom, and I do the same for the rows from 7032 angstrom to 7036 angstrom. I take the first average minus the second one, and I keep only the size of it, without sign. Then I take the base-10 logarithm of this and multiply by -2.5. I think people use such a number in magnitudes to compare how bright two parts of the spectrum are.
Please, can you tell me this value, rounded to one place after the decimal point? 5.4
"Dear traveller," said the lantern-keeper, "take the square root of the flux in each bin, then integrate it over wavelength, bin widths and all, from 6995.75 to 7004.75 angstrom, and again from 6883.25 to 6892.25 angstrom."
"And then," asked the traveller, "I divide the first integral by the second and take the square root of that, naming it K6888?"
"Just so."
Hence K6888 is 1.00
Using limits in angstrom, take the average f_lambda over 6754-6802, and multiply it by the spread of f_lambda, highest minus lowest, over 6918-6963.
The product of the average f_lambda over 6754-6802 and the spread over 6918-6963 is 6.6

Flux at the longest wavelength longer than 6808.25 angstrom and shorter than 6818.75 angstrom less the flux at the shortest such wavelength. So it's -0.3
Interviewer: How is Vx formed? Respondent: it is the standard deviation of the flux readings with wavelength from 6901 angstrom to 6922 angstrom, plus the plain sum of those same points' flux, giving 88.9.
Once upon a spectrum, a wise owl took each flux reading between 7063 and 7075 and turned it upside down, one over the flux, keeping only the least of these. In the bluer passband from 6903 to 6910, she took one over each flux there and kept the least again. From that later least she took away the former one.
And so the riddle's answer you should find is -0.004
